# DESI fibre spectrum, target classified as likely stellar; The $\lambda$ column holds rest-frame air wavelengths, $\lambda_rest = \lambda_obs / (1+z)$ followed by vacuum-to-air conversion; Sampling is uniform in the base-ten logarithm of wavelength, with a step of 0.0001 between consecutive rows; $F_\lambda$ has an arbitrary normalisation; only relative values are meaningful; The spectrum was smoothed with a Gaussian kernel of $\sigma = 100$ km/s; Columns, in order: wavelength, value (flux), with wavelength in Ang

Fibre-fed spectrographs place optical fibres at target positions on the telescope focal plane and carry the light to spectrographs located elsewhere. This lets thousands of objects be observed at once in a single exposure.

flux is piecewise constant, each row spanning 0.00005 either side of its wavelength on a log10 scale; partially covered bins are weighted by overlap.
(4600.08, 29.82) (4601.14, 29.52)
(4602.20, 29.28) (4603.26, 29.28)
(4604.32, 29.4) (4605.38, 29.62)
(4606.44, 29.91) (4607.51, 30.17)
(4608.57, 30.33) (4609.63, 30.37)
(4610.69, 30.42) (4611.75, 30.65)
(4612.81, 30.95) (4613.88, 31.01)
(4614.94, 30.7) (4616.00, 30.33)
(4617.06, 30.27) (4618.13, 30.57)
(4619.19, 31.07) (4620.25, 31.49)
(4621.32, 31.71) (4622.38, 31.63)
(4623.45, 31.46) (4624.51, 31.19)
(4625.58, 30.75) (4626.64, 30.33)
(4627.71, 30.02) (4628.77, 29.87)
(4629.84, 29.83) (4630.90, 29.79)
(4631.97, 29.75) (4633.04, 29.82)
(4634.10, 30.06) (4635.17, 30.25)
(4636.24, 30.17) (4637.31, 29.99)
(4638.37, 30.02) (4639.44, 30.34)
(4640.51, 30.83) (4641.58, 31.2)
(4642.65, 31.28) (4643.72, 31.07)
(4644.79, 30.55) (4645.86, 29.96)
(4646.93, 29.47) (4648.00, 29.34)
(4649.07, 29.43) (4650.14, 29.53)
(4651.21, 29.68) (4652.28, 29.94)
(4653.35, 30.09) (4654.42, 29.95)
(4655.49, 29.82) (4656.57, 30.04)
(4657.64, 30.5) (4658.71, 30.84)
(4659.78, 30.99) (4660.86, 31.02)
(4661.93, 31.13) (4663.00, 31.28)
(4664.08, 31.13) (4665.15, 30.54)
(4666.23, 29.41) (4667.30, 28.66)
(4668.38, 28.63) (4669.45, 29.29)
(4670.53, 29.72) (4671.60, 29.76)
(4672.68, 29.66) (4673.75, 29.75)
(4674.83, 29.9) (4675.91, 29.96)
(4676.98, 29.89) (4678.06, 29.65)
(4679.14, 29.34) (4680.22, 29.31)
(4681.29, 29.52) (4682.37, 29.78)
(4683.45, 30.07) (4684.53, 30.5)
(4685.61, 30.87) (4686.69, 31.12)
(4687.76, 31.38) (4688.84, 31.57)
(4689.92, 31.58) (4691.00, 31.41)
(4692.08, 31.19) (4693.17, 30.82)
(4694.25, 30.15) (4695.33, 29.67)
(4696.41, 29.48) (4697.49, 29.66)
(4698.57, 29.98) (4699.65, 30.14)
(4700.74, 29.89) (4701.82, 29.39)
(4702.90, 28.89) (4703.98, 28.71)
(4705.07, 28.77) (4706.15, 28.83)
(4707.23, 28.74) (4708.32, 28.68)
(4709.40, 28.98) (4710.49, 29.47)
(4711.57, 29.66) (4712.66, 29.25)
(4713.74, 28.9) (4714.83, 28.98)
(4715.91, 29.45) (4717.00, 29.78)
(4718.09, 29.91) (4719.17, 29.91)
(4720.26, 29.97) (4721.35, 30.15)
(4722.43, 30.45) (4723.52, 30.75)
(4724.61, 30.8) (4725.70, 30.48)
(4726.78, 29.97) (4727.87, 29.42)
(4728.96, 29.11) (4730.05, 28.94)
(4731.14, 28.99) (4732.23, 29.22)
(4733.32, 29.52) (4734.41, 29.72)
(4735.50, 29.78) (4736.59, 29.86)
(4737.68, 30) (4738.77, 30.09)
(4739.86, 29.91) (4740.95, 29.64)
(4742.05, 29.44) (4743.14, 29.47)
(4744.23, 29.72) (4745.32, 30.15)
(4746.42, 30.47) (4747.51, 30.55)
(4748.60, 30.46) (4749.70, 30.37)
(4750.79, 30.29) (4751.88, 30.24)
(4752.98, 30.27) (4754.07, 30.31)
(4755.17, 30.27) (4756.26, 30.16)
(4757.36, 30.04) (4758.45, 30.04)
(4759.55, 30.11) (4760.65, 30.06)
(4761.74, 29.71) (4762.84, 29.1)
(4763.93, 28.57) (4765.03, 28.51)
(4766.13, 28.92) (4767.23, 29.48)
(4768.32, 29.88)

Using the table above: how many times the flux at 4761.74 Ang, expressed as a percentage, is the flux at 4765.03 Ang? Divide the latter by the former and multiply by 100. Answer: 96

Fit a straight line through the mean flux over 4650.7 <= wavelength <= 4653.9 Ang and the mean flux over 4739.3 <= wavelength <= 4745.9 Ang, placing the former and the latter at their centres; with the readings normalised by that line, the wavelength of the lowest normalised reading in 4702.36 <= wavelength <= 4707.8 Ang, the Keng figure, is 4703.98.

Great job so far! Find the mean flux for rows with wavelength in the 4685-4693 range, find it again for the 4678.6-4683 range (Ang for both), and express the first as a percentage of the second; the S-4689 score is 106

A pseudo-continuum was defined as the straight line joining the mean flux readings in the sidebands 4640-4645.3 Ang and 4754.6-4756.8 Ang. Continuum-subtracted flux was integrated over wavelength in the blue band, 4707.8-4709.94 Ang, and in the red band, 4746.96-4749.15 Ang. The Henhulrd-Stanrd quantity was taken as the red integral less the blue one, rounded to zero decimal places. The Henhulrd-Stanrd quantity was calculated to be 4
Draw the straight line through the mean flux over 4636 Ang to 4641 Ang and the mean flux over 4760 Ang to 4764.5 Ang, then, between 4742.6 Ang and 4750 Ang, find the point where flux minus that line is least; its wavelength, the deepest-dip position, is 4743.14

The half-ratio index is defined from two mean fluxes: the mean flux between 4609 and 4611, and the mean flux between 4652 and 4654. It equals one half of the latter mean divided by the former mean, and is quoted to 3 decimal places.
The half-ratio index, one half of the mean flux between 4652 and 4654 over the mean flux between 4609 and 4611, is 0.494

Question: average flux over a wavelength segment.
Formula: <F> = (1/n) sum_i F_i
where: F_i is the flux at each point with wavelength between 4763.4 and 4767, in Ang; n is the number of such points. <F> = 28.7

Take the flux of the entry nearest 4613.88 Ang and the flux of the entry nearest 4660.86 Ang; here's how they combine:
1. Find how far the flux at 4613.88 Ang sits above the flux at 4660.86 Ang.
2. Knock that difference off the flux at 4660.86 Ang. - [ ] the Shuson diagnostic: 31.0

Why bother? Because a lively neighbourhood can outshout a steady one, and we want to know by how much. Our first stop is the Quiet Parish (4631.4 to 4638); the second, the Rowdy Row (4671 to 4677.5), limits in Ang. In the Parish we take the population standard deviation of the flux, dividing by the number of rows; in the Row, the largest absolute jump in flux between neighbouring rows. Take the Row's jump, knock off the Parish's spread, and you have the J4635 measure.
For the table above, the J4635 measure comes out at 0.0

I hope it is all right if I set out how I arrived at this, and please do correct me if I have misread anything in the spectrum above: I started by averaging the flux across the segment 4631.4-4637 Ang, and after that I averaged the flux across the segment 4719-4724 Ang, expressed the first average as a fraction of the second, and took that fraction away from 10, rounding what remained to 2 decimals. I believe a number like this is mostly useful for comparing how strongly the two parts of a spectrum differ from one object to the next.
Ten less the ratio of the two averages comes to 9.01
